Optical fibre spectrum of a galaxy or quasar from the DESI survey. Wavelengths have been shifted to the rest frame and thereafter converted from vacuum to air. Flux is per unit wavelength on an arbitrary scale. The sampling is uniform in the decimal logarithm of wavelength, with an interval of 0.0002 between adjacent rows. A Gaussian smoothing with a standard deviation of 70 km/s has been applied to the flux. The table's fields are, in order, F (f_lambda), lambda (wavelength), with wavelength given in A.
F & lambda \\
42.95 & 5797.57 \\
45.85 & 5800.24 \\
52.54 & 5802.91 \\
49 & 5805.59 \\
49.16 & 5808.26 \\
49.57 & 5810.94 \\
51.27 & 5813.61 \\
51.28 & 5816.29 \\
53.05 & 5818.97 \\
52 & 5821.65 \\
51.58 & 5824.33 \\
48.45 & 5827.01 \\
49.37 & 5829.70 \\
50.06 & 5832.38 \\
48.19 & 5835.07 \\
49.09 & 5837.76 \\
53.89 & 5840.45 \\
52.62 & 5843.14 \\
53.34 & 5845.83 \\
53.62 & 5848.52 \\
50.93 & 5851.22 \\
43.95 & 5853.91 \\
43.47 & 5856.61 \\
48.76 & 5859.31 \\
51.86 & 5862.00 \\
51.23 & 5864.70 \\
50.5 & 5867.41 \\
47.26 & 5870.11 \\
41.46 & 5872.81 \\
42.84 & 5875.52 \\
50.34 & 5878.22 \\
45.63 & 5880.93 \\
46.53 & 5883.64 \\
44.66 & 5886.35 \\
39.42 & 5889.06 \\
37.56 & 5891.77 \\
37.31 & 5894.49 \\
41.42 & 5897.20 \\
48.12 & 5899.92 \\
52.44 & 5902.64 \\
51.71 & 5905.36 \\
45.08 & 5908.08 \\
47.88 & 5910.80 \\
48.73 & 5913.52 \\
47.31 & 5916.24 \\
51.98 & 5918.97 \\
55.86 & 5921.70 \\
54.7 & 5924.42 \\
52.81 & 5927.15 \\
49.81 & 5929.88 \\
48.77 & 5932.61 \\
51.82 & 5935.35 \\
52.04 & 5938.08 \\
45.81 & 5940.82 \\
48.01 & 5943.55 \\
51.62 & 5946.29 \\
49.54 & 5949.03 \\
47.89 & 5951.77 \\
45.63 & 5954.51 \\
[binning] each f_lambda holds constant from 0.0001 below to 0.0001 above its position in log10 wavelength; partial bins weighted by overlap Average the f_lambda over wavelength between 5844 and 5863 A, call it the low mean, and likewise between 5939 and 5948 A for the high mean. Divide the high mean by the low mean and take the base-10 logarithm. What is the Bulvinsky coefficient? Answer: -0.01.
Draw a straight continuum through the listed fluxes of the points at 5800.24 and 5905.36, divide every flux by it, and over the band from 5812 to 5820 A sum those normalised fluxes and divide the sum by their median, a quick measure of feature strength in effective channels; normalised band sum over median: 3.03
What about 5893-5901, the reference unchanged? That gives 3.06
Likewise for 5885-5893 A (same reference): 3.09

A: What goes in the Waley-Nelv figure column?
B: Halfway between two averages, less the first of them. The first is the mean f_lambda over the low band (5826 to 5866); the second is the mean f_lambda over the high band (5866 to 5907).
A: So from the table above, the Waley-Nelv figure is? -2.4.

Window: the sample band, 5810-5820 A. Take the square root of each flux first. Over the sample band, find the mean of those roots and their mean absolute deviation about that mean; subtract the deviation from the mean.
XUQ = 7.10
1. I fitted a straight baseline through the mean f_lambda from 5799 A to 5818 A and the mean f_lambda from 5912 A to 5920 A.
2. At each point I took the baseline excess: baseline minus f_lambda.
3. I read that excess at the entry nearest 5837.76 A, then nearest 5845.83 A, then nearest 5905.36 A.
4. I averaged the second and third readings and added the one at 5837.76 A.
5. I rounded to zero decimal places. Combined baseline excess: -2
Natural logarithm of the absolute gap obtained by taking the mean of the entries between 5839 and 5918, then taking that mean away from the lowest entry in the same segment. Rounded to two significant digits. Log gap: 2.3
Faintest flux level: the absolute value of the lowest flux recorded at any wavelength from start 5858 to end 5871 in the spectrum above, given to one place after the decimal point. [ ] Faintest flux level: 47.3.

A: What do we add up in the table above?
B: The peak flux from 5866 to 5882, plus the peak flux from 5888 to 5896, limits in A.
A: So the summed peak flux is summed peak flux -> 90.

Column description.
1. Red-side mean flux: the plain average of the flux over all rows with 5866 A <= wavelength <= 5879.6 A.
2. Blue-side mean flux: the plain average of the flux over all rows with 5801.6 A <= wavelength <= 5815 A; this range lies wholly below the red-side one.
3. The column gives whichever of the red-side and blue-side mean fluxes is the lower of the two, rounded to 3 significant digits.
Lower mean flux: 46.5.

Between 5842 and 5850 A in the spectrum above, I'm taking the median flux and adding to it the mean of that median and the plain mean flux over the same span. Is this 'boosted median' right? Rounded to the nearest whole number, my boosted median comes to 107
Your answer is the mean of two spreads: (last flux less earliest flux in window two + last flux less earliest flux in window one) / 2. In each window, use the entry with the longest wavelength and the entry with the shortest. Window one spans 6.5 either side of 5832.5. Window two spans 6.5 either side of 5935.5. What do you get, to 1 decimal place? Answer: -1.7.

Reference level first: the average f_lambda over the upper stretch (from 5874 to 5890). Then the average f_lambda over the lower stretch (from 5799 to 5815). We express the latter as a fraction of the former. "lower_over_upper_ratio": 1.10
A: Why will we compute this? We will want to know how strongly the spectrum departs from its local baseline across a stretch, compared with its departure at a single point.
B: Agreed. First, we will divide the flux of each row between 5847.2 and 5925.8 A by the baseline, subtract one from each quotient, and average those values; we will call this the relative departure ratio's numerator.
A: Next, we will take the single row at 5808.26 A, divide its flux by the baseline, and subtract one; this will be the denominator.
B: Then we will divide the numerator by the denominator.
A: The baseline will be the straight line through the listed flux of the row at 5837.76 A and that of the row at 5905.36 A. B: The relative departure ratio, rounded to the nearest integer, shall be -3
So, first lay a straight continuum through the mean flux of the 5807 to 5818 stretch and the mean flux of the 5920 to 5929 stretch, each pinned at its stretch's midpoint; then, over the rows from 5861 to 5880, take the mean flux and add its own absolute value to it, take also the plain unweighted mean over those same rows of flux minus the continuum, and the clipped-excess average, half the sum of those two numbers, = 46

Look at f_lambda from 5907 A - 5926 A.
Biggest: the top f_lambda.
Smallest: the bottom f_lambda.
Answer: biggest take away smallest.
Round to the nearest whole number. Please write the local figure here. 11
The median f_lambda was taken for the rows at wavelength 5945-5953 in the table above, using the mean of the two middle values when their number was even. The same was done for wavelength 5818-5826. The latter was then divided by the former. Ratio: 1.05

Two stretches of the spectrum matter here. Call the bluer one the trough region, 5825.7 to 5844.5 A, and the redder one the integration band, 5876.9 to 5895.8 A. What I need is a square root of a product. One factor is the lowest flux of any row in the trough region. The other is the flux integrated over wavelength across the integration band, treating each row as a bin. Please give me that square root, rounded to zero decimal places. 198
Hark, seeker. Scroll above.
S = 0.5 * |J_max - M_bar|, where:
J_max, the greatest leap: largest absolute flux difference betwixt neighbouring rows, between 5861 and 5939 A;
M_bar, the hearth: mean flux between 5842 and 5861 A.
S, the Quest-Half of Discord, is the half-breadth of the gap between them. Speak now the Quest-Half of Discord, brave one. 21.0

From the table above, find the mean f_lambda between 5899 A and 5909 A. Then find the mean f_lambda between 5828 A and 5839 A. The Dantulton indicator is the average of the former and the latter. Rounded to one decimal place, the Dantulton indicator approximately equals 49.3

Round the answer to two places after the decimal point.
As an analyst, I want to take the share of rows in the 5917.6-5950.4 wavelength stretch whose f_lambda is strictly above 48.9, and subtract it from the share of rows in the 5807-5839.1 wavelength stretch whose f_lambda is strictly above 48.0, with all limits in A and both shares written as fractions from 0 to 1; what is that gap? 0.25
